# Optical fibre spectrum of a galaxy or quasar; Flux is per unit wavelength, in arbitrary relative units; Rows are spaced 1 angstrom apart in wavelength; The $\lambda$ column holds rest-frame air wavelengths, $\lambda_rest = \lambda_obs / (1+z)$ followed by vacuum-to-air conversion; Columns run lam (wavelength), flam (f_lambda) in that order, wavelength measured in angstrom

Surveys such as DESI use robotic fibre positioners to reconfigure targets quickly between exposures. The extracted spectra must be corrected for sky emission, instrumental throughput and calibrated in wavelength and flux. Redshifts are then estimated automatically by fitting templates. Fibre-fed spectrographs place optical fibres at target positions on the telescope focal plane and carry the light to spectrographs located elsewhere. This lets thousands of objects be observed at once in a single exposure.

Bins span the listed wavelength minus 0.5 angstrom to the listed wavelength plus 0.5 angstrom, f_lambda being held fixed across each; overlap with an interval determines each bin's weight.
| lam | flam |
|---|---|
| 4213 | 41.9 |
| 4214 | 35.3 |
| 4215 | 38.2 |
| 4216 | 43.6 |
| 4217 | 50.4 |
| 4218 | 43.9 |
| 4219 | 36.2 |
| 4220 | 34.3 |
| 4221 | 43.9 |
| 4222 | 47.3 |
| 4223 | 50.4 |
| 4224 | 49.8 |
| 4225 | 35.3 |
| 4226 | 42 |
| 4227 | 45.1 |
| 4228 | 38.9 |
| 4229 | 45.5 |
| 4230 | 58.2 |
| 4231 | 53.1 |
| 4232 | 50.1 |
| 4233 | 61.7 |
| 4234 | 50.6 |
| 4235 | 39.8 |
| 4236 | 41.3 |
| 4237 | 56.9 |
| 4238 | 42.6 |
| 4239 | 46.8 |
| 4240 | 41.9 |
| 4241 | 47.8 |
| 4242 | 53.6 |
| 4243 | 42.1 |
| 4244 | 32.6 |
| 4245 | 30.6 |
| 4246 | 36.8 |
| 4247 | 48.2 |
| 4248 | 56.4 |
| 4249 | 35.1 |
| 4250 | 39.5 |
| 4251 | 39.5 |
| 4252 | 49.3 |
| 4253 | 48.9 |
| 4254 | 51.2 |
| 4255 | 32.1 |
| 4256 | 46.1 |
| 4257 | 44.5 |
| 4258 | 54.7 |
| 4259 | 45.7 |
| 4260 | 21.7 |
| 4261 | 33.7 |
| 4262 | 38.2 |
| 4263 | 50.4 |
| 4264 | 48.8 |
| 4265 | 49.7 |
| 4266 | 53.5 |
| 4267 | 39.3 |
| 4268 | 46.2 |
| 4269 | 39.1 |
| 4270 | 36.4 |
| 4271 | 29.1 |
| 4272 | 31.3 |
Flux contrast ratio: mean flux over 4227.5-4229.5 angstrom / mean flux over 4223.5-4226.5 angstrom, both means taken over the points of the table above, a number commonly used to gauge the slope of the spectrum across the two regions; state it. 1.00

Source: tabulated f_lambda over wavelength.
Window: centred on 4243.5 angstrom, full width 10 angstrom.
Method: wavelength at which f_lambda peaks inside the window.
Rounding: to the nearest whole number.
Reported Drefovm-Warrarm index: 4248 angstrom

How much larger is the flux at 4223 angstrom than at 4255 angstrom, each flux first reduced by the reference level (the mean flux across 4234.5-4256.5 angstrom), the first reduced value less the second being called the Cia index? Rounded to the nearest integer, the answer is 18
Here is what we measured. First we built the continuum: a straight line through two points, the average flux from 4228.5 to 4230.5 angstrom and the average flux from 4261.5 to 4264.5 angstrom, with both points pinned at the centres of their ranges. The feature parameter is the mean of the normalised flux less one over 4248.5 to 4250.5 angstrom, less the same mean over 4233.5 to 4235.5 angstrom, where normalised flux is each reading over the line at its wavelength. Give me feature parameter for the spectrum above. -0.11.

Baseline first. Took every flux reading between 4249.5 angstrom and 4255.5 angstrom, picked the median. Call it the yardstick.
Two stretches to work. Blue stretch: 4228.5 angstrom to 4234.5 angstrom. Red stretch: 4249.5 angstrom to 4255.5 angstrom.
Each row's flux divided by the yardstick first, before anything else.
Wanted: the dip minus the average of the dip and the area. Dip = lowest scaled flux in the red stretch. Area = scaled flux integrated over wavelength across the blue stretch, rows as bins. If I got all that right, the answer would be -3.25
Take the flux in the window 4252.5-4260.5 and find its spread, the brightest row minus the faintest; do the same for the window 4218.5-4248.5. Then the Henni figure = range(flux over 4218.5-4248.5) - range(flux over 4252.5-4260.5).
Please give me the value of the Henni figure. -2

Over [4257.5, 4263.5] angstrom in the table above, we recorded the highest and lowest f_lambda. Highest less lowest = 33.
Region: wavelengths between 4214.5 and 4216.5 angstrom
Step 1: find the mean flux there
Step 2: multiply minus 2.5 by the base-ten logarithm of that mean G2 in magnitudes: -4.0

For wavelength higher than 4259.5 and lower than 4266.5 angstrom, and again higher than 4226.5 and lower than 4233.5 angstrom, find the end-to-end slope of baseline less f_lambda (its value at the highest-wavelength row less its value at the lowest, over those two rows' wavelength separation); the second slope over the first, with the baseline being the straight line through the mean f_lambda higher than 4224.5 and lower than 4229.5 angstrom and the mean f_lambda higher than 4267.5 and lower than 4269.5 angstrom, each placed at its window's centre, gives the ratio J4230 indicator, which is 0.52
